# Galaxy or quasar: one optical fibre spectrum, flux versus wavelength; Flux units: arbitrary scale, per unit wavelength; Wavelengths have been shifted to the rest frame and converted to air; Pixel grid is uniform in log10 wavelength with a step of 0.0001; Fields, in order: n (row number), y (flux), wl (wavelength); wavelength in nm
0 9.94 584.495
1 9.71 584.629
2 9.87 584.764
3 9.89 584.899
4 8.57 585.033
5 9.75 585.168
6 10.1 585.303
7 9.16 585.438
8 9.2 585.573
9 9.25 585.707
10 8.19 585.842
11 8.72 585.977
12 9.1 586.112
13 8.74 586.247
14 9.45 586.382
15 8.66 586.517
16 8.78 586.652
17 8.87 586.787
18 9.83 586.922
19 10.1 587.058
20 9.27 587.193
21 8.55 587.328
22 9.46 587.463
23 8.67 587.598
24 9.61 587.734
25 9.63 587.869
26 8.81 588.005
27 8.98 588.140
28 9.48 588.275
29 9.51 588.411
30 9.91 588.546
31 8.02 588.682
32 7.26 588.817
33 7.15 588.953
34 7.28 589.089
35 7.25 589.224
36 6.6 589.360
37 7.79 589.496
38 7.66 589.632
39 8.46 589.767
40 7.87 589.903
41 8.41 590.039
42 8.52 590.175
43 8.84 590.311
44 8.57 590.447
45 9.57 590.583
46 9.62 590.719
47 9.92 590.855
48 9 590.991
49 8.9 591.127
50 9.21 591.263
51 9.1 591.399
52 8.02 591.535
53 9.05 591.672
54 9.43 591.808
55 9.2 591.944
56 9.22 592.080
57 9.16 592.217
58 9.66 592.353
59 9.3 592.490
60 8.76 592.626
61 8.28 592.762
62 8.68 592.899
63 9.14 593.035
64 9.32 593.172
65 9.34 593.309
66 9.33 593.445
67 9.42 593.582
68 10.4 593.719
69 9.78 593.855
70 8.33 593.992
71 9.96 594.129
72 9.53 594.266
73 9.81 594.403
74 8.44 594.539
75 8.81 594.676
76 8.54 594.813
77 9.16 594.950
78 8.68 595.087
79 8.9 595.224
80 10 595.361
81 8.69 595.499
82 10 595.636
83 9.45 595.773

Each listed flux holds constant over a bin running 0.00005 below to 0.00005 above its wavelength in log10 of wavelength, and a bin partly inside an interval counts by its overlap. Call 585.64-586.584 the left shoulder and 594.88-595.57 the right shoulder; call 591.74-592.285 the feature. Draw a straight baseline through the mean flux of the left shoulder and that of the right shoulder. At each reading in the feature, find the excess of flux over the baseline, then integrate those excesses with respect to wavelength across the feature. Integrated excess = 0.13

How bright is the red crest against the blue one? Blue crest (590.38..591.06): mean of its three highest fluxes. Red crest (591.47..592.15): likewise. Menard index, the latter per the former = 0.96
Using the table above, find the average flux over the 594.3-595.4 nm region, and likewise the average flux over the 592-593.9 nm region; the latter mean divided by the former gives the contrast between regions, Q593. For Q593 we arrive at 1.03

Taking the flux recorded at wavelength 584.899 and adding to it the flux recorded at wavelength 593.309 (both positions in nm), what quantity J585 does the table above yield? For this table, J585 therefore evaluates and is 19.2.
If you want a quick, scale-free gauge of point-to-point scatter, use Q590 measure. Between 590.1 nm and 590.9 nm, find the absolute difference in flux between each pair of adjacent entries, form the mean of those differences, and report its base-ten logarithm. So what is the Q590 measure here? -0.41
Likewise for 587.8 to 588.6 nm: -0.42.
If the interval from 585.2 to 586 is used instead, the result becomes -0.28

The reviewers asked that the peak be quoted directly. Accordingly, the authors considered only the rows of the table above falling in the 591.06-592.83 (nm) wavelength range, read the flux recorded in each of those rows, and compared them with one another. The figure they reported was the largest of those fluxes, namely 9.66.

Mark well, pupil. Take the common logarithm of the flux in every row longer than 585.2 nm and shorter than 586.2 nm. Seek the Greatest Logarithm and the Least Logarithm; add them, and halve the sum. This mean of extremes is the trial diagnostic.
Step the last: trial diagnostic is 0.959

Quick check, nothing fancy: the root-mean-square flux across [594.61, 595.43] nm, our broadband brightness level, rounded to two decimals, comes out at 9.03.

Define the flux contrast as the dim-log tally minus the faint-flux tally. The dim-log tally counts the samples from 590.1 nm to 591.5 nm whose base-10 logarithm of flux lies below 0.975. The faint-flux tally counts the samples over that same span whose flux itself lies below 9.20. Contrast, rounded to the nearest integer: 1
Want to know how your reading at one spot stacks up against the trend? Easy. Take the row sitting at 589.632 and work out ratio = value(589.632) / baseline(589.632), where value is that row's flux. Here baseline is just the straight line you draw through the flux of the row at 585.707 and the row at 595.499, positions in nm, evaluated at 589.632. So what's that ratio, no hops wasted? 0.85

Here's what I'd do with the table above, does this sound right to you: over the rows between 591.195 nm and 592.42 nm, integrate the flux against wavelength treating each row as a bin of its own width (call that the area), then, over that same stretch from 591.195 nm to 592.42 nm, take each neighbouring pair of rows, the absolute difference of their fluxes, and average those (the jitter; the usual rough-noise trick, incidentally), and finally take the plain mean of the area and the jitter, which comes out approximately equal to 5.8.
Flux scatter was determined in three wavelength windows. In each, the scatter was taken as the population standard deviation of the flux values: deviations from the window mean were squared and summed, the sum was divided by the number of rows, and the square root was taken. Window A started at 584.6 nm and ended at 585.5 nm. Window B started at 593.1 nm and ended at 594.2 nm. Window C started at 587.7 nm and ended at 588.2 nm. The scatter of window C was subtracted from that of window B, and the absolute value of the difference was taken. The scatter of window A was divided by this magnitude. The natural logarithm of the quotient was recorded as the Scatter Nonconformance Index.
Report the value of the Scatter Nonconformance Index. 0.9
